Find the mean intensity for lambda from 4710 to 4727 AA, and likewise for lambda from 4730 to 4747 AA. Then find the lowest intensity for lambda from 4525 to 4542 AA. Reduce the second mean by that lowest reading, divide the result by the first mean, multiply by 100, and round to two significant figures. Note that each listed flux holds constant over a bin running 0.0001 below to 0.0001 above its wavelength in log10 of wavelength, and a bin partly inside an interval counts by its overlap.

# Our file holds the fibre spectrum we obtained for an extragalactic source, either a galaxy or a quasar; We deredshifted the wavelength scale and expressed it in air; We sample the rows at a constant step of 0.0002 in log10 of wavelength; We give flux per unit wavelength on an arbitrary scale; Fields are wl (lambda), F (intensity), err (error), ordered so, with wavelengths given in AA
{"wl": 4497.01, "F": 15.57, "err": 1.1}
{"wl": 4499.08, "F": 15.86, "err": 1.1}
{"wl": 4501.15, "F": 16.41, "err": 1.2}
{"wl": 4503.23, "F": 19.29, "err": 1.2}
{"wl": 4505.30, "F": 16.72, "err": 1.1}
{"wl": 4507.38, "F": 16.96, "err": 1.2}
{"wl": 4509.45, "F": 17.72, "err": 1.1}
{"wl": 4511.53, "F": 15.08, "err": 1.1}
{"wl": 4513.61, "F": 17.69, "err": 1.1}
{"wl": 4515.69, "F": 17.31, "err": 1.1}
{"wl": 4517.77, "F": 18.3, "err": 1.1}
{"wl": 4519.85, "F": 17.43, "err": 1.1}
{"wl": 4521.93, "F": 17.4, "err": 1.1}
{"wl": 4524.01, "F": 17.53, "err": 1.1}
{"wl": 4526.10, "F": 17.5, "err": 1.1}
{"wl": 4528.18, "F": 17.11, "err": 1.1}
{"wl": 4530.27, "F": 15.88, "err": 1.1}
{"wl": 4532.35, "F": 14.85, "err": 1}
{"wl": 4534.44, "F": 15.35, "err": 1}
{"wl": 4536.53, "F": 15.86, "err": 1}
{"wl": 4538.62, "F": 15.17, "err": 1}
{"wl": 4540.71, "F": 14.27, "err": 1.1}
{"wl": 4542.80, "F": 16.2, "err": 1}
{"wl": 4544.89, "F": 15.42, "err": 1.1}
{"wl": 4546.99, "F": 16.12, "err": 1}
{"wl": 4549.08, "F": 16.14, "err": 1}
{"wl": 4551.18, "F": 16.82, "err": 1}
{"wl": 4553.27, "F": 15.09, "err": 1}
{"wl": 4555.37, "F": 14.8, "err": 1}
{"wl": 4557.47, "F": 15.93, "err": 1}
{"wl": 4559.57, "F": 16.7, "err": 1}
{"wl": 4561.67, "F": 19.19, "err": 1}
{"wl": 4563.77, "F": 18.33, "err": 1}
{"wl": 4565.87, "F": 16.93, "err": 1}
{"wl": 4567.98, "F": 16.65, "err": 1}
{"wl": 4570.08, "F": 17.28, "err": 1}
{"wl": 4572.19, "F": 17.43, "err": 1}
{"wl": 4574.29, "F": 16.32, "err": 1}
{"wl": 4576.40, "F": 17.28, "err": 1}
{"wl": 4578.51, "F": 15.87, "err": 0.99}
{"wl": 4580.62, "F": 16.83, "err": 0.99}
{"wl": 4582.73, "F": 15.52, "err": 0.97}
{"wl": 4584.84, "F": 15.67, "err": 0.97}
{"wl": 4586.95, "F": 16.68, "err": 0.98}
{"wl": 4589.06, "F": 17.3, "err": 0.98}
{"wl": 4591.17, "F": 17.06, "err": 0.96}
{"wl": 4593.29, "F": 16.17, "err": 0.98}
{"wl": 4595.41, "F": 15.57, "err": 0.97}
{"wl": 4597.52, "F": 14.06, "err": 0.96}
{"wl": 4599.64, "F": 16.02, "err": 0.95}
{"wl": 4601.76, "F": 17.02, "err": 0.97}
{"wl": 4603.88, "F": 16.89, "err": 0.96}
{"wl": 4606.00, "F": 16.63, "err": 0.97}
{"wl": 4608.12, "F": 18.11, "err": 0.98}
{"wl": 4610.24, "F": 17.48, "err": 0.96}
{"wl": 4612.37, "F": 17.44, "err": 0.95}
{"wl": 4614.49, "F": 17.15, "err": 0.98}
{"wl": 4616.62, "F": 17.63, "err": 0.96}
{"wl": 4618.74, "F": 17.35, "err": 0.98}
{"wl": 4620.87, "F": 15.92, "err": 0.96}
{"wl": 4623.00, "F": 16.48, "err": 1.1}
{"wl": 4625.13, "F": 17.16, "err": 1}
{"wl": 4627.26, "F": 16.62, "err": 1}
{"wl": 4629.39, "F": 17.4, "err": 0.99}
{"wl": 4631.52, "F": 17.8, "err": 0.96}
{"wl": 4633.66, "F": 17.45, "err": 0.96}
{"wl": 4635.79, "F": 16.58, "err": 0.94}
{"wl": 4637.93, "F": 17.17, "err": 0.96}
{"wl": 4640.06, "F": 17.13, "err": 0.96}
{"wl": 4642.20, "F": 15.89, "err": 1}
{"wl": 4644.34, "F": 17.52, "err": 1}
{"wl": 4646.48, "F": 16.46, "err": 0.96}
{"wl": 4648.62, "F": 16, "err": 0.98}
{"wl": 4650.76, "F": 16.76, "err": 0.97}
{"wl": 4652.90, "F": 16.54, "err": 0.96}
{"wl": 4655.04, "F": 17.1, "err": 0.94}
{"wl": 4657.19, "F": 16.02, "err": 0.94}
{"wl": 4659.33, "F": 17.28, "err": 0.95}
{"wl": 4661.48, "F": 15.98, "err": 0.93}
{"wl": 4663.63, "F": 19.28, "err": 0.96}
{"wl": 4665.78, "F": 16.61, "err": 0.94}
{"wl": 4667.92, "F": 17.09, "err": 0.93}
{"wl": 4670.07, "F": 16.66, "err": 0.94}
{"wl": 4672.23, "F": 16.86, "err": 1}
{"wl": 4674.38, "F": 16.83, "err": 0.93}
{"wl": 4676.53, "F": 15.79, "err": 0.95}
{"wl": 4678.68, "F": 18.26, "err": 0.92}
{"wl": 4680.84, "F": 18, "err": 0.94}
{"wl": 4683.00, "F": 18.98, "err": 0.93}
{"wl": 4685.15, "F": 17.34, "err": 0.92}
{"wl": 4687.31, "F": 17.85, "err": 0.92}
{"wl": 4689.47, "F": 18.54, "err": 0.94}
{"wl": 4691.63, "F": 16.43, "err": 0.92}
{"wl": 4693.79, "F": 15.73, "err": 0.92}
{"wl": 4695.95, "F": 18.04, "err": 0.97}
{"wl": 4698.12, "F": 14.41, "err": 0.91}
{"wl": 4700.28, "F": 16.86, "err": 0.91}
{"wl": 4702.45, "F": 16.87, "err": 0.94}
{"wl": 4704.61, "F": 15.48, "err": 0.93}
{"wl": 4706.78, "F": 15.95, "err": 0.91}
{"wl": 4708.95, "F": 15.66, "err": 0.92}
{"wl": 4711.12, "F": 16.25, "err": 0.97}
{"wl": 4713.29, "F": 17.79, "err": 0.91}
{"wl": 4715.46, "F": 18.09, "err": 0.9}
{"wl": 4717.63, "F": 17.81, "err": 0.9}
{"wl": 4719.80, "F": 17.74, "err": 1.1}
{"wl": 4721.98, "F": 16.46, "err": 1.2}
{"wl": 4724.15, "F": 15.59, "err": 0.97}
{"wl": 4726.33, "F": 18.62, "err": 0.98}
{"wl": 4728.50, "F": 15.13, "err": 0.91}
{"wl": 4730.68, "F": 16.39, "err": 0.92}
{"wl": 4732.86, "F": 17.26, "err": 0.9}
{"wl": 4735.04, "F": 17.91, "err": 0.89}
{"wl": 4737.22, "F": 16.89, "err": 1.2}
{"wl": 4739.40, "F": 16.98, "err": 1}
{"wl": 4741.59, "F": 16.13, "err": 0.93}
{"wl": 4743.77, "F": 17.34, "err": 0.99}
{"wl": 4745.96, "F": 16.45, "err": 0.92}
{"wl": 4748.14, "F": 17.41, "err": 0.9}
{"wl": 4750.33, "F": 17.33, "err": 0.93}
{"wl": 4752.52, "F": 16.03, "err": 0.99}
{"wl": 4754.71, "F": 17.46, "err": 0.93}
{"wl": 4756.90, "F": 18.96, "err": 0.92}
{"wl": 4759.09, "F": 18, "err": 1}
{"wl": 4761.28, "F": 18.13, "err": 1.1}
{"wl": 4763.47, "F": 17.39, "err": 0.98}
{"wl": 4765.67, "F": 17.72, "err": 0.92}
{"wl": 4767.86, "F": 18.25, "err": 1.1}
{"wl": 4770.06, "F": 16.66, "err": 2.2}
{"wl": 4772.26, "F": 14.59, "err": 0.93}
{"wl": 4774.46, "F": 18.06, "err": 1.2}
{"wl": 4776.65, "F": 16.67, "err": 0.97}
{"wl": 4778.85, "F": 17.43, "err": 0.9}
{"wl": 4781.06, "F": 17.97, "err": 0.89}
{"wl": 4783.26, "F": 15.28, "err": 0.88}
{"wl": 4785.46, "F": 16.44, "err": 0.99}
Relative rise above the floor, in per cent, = 15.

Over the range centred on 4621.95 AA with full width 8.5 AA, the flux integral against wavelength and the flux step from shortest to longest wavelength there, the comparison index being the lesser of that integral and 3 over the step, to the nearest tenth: -15.8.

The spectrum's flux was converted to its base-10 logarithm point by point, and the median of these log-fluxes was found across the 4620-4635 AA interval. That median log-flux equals 1.23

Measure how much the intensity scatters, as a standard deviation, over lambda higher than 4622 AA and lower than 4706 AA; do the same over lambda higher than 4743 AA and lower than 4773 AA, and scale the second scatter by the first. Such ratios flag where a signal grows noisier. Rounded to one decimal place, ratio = 1.1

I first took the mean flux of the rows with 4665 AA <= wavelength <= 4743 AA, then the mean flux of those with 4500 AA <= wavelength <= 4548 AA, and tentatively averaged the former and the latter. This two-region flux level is 16.8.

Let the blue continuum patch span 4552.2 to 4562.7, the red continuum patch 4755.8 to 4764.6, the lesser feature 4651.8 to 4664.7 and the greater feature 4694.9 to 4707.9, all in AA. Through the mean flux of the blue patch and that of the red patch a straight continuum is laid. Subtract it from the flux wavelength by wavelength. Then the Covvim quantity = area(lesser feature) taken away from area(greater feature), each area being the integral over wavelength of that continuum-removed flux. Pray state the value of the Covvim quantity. -15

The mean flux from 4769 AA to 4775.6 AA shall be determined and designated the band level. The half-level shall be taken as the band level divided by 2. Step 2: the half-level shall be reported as 8.22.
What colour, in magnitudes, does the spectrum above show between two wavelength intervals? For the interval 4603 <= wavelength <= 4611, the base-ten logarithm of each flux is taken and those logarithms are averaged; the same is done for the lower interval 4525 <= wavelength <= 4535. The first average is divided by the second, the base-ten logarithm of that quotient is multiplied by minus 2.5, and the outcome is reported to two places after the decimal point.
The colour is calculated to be -0.03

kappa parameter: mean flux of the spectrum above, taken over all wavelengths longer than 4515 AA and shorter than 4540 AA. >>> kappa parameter 16.6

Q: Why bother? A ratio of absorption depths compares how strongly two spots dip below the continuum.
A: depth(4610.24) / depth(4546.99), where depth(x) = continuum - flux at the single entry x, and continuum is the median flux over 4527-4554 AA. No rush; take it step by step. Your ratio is 6.2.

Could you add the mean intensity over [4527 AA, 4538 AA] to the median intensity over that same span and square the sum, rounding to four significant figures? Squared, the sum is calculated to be 1003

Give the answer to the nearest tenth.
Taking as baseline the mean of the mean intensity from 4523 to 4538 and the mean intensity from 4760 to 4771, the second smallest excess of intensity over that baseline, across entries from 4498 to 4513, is -1.1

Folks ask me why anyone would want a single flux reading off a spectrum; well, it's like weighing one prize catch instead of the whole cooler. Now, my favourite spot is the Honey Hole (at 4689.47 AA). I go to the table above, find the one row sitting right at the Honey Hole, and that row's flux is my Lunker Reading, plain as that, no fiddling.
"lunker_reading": 18.54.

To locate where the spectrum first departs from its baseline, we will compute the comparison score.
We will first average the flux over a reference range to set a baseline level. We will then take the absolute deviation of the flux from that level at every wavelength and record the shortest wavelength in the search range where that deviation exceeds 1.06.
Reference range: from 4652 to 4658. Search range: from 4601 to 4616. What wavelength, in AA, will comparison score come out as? 4608.12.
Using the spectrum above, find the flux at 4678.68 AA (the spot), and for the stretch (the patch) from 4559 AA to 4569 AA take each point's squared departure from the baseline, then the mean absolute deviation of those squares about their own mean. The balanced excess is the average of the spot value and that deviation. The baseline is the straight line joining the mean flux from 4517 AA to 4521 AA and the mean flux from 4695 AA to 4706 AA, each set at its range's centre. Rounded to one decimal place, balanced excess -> 9.5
